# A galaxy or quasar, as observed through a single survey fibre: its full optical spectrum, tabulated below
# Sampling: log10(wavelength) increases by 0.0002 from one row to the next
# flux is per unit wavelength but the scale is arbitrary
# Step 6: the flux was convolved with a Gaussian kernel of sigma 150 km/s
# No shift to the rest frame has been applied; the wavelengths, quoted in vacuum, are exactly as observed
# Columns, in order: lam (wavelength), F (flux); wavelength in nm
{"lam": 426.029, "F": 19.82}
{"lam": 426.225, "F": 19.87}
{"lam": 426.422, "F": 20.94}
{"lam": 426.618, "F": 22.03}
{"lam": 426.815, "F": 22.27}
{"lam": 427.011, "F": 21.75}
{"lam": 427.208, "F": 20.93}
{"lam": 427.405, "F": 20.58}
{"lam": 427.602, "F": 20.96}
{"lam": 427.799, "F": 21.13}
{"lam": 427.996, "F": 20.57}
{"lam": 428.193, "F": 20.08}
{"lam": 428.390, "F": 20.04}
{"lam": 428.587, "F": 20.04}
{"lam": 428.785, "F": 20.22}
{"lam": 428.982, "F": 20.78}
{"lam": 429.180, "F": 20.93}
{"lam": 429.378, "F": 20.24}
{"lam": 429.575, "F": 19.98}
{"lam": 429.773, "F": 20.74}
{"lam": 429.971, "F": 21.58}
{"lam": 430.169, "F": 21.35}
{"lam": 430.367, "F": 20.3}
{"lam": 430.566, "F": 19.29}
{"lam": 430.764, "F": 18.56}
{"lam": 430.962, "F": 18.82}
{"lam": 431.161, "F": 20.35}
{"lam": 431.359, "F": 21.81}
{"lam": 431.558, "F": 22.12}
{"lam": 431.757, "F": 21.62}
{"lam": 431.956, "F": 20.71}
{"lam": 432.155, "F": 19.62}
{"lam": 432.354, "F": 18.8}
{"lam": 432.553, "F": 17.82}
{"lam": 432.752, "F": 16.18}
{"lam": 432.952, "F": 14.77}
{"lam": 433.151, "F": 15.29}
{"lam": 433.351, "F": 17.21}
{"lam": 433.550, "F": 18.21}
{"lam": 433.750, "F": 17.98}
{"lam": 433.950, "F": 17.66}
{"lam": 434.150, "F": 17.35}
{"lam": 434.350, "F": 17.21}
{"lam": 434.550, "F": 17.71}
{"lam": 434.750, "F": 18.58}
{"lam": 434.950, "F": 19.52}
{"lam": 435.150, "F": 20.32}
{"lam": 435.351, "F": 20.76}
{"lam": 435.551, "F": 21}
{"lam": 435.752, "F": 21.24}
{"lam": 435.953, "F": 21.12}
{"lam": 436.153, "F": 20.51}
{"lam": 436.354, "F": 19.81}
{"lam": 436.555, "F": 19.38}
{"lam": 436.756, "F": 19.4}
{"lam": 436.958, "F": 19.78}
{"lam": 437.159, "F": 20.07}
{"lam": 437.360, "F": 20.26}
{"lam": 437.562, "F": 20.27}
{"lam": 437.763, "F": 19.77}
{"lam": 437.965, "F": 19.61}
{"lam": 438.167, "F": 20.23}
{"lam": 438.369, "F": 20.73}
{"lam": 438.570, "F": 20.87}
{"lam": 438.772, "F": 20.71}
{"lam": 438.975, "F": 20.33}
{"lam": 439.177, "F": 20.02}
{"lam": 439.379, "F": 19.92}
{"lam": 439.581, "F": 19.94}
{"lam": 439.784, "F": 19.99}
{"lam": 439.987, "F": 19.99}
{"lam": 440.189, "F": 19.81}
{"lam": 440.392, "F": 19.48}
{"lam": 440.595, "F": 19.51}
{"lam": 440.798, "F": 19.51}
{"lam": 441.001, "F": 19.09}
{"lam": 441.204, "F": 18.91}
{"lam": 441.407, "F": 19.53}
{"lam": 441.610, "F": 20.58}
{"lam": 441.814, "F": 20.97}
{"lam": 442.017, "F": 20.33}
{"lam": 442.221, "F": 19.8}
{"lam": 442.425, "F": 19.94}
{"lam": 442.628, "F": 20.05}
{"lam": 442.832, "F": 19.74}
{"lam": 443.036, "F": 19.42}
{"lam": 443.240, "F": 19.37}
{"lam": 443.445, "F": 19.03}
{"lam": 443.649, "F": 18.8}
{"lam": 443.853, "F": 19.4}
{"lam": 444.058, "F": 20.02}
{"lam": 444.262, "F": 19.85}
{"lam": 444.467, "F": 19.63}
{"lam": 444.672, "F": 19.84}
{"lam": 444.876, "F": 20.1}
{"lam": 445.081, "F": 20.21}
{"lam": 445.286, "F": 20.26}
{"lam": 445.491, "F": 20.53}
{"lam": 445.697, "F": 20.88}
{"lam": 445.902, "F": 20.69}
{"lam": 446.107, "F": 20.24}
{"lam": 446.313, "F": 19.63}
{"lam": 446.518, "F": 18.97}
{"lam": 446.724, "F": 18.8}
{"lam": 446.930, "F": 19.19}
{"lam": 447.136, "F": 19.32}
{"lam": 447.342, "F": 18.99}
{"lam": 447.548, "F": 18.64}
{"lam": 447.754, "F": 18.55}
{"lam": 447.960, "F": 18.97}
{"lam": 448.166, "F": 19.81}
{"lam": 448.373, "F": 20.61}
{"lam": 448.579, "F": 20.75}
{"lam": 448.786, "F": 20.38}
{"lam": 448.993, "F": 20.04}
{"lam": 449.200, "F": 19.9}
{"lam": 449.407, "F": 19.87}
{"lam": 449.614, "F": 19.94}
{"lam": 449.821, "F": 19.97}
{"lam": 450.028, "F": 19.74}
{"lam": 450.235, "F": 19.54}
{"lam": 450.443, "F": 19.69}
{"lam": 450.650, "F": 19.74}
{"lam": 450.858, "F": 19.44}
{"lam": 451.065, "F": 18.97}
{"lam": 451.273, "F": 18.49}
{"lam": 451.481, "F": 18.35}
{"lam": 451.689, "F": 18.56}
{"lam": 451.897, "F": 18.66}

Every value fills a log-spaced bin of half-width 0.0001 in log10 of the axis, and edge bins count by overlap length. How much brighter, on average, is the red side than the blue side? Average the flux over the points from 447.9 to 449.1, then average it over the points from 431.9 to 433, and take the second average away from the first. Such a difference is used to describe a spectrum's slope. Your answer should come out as 2.1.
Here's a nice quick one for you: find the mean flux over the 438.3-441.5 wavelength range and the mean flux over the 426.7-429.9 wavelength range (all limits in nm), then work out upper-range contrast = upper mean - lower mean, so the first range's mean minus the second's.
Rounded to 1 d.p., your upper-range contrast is -0.8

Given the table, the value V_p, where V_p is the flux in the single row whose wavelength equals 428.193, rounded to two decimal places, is 20.08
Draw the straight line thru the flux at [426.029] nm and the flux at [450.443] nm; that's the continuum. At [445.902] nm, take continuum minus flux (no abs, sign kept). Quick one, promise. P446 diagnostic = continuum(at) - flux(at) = -1.0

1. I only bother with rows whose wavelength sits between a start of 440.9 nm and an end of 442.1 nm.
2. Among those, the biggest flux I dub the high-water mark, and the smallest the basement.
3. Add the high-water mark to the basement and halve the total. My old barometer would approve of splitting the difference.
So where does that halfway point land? 19.94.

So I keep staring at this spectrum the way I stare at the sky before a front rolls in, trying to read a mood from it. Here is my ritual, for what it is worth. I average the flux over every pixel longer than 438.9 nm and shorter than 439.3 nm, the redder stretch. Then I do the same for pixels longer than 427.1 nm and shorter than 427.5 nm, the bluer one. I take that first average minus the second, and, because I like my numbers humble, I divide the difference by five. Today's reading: -0.12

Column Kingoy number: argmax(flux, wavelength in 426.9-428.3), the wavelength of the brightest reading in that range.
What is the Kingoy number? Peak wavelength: 427.011 nm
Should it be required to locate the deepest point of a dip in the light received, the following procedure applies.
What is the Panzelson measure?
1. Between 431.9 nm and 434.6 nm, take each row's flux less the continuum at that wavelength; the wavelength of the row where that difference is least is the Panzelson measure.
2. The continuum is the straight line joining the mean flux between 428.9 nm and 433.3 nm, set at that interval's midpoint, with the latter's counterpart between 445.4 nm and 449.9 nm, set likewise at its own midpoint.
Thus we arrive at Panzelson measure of 432.952 nm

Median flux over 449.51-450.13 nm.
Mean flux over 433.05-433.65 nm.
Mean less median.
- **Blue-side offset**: -3.0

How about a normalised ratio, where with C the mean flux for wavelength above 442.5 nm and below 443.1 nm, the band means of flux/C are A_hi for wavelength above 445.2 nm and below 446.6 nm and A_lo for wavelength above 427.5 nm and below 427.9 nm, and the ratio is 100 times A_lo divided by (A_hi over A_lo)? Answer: 111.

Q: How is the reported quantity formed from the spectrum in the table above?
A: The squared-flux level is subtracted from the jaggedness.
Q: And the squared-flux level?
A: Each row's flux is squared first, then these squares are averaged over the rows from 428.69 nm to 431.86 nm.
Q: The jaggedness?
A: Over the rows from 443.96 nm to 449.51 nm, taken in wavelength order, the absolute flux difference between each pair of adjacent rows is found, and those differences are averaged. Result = -423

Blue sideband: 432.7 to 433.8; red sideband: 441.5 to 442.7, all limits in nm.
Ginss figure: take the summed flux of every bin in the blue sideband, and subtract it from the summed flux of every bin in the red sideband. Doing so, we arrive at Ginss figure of 22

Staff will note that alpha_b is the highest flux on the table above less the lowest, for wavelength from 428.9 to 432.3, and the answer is 3.6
